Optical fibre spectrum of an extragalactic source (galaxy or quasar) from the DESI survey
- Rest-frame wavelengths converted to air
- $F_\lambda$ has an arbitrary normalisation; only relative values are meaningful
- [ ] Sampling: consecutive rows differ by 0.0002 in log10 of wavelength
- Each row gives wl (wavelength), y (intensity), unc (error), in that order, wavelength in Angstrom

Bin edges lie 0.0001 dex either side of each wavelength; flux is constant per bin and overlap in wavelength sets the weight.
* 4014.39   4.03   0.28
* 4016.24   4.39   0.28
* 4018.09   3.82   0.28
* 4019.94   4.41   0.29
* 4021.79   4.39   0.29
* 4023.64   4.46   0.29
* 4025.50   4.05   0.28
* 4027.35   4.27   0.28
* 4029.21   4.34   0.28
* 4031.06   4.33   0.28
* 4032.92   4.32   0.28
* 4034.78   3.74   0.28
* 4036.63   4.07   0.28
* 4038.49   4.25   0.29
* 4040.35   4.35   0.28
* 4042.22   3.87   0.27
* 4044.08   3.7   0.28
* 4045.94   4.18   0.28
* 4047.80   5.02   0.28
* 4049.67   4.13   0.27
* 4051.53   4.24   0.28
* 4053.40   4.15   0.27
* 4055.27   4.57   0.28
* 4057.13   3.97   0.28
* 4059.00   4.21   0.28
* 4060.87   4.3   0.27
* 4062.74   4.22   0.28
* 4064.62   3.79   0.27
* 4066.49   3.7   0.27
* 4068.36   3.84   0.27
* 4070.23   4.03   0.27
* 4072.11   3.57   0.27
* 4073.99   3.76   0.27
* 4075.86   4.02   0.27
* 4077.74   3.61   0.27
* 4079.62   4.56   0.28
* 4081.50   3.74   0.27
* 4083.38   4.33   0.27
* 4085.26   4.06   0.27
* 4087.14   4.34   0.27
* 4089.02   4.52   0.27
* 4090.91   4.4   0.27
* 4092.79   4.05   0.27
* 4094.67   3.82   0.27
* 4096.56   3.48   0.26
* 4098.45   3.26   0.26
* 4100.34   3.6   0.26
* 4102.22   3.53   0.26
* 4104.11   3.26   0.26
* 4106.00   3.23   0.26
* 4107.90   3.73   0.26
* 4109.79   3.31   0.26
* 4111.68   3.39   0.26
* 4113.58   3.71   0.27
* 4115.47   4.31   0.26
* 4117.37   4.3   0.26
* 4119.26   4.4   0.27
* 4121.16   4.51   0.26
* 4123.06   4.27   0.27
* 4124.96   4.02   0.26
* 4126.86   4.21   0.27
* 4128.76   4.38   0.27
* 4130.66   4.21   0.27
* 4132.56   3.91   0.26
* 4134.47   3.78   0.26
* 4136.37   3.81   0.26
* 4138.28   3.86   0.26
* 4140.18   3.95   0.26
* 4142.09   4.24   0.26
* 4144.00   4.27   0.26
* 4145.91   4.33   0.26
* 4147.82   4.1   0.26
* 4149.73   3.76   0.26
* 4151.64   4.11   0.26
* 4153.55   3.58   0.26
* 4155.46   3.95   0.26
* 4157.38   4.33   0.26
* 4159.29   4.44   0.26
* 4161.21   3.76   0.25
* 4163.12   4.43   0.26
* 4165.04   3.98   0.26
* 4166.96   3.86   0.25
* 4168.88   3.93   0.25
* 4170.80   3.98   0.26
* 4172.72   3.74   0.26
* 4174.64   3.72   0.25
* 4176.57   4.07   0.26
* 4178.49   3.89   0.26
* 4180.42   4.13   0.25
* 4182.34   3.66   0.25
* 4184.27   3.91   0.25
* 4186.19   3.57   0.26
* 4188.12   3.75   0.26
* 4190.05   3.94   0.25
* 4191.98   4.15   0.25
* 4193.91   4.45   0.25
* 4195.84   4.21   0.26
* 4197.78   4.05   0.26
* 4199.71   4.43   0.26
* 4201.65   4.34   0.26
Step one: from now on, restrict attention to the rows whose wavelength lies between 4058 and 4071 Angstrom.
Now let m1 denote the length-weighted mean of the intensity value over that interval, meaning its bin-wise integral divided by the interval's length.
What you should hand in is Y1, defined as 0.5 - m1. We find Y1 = -3.51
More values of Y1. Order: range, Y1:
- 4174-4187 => -3.36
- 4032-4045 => -3.54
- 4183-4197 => -3.49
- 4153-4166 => -3.58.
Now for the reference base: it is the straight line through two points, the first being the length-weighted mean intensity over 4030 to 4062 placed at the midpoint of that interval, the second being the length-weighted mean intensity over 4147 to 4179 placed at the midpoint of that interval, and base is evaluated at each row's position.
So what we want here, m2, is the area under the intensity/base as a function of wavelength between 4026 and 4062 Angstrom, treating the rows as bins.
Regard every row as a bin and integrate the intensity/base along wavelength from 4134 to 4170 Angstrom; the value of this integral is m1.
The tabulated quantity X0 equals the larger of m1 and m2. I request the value 36.3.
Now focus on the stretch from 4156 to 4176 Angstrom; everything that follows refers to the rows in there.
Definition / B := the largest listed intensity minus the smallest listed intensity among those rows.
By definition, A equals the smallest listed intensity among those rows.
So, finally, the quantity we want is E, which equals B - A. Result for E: -3.0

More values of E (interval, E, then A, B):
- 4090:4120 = -2.1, 3.23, 1.17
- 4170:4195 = -2.7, 3.57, 0.88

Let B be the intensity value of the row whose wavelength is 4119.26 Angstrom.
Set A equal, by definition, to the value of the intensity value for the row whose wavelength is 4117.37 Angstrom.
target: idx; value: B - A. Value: 0.1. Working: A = 4.3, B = 4.4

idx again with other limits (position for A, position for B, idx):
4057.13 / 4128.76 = 0.4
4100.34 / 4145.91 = 0.7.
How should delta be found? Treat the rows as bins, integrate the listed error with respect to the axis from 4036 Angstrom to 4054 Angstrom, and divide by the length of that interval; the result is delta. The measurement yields 0.278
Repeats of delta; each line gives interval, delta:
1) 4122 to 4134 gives 0.266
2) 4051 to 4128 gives 0.268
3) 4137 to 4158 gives 0.260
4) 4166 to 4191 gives 0.255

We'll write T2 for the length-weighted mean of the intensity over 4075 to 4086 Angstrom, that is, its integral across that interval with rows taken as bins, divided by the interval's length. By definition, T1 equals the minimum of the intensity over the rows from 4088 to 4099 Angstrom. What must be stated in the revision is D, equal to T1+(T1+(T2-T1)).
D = 7.3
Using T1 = 3.26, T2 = 4.1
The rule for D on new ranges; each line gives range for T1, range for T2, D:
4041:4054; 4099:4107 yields 7.1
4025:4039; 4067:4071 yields 7.7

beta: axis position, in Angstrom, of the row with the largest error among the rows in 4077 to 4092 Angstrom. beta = 4079.62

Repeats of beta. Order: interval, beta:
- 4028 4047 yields 4038.49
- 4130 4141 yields 4130.66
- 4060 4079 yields 4062.74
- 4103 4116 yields 4113.58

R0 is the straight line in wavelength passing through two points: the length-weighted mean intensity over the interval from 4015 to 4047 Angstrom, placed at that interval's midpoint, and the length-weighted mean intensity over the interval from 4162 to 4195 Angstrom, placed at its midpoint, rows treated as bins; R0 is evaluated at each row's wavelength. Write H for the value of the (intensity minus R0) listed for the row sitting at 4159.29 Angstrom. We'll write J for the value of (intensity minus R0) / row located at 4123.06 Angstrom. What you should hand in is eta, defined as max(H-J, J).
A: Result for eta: 0.23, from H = 0.5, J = 0.2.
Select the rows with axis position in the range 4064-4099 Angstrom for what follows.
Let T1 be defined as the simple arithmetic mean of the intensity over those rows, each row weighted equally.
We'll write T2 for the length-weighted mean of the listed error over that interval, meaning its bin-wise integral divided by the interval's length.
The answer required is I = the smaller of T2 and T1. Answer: 0.270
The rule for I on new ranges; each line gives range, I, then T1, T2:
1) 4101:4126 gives 0.262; 3.84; 0.262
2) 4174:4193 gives 0.254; 3.88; 0.254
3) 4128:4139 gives 0.263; 3.99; 0.263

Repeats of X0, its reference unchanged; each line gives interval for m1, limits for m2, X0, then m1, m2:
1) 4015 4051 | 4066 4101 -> 35.9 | 35.9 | 33.4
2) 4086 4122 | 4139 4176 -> 37.3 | 33.9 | 37.3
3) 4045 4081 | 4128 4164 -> 36.4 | 35.3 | 36.4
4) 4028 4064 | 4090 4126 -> 36.0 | 36.0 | 33.7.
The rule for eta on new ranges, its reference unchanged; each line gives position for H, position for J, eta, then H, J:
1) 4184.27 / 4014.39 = 0.14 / 0.0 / -0.2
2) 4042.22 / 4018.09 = 0.09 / -0.3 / -0.4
